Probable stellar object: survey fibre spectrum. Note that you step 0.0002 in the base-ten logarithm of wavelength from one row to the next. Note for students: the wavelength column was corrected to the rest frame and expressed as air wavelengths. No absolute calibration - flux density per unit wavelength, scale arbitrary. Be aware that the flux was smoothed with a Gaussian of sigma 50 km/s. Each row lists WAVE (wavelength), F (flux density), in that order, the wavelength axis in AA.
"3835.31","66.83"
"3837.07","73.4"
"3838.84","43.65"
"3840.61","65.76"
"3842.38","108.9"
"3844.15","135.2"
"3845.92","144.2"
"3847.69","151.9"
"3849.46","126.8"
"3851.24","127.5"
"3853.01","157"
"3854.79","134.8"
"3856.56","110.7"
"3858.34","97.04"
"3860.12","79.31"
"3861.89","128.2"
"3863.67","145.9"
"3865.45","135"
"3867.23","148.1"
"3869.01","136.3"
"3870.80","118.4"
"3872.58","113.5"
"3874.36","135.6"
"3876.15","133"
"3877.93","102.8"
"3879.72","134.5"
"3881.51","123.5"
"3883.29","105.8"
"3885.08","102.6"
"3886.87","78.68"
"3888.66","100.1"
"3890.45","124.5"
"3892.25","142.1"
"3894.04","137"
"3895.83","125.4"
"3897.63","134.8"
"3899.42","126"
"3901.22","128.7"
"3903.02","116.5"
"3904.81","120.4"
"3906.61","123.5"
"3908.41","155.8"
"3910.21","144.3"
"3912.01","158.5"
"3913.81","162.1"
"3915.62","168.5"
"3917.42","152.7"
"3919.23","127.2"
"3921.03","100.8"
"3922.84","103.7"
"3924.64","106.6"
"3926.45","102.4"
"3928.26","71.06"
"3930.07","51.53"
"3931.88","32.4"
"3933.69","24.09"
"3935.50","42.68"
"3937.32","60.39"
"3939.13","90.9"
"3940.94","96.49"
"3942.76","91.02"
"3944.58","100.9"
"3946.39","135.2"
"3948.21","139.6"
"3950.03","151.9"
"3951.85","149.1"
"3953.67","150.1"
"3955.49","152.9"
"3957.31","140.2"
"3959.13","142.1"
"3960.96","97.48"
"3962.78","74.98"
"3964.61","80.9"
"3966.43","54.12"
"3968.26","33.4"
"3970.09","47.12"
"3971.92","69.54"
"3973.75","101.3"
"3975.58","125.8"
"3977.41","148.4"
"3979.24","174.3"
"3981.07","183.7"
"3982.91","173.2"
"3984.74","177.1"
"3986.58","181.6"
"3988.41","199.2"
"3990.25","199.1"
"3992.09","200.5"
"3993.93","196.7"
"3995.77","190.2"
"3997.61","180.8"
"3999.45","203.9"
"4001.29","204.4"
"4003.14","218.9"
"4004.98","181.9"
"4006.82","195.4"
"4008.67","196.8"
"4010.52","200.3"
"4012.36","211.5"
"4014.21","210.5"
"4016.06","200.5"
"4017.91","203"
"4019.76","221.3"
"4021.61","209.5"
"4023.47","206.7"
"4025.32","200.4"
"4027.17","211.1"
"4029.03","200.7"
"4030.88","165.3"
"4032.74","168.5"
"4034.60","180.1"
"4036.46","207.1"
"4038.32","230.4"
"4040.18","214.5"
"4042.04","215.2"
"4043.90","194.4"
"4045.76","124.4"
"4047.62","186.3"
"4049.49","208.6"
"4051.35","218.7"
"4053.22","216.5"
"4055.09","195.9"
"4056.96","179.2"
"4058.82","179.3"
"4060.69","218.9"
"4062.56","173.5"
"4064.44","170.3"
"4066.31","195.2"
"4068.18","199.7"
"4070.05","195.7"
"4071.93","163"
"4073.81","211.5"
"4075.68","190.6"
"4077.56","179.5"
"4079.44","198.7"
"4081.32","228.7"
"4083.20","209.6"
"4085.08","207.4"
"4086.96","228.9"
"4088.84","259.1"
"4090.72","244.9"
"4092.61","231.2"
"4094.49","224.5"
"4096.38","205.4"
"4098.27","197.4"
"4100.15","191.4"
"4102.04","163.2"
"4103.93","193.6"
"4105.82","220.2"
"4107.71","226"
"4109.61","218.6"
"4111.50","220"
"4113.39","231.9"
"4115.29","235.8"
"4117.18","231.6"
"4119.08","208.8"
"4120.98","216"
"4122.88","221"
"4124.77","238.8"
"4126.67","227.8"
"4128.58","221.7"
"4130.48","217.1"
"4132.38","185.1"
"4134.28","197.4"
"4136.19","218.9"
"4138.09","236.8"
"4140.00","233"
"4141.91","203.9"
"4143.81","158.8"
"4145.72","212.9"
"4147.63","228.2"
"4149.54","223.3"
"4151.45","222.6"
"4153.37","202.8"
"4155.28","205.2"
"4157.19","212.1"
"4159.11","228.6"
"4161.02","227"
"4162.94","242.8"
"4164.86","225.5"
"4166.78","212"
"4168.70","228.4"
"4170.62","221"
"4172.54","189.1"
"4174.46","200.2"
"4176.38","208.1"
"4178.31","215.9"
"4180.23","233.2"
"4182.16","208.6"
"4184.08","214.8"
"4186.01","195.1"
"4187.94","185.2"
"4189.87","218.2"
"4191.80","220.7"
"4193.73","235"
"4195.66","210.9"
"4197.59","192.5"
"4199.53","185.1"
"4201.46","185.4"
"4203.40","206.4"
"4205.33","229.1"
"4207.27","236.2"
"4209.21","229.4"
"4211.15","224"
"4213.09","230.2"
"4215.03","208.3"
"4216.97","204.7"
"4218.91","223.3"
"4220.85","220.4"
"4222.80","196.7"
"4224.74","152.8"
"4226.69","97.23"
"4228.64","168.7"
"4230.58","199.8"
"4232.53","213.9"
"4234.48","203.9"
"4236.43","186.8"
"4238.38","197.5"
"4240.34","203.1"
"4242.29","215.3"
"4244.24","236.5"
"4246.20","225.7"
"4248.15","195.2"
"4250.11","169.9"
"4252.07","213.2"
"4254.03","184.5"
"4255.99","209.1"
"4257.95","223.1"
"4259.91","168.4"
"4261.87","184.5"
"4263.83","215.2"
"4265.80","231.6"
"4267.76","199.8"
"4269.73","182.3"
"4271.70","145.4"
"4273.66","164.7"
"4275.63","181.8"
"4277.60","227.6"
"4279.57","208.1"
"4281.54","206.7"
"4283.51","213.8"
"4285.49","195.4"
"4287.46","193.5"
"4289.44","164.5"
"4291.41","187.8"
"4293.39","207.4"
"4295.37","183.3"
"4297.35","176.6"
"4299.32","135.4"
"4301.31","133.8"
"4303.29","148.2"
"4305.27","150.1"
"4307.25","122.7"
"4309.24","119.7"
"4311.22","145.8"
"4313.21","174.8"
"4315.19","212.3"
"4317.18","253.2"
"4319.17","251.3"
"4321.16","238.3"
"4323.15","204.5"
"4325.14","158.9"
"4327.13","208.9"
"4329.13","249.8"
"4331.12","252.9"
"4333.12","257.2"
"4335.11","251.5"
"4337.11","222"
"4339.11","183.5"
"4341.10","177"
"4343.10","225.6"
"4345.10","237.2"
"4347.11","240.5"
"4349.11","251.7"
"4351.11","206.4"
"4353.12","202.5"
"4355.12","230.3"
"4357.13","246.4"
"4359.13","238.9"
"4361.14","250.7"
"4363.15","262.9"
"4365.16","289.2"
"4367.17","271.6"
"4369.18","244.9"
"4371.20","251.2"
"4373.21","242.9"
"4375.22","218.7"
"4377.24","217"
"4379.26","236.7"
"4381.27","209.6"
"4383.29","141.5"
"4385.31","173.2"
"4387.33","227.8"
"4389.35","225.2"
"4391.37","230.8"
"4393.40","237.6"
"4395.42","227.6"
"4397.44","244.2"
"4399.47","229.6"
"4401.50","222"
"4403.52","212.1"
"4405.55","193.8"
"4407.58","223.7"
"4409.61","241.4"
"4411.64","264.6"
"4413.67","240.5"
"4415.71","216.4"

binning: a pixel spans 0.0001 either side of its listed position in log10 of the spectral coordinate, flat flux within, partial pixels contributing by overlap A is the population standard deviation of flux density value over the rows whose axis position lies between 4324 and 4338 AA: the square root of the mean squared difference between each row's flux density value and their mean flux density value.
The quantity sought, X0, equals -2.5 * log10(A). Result -3.80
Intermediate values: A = 33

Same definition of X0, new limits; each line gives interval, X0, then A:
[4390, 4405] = -2.46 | 10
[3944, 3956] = -3.08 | 17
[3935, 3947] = -3.60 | 28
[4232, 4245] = -2.91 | 15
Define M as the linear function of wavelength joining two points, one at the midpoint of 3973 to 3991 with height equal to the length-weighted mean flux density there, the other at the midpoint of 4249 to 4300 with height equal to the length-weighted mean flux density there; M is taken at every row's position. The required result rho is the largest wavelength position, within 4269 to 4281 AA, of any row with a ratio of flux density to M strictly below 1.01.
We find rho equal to 4275.63 AA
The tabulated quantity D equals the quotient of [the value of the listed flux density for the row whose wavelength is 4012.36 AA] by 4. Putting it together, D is 53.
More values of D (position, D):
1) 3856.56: 28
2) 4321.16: 60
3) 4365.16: 72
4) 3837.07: 18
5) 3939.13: 23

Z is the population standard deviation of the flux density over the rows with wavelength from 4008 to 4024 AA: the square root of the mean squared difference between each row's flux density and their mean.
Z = 7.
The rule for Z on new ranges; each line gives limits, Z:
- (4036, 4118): 25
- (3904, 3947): 41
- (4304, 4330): 47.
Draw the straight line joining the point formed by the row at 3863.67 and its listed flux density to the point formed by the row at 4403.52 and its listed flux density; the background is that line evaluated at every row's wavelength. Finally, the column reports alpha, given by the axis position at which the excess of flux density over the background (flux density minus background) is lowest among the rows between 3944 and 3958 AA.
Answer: 3944.58 AA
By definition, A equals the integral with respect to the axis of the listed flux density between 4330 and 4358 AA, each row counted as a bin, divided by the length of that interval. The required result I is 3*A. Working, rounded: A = 227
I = 682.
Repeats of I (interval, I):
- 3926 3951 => 255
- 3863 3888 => 366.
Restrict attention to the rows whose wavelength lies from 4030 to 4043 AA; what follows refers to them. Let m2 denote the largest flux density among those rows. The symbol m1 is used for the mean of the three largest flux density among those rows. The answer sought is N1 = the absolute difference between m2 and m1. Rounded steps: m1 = 220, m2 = 230.4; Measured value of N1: 10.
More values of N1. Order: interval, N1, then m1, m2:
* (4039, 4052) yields 3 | 216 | 218.7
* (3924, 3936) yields 13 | 93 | 106.6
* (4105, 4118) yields 3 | 233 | 235.8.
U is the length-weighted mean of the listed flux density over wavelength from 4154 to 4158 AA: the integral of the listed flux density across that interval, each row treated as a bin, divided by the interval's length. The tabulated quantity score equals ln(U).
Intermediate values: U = 208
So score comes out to 5.34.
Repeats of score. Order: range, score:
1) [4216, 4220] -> 5.37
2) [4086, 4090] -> 5.50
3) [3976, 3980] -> 5.05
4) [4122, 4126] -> 5.44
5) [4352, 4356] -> 5.37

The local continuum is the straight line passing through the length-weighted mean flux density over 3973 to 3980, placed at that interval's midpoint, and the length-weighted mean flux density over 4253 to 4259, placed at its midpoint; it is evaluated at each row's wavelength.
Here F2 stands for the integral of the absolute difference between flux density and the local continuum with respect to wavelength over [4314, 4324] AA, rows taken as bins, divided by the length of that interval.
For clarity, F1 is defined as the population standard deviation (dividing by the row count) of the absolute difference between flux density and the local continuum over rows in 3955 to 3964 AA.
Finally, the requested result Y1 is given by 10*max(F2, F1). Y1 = 216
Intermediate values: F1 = 19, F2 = 22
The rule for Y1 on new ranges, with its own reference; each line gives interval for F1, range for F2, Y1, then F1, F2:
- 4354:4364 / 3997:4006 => 550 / 10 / 55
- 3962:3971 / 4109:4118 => 572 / 18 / 57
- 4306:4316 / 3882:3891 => 341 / 34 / 17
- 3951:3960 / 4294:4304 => 580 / 5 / 58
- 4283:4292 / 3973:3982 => 276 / 15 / 28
